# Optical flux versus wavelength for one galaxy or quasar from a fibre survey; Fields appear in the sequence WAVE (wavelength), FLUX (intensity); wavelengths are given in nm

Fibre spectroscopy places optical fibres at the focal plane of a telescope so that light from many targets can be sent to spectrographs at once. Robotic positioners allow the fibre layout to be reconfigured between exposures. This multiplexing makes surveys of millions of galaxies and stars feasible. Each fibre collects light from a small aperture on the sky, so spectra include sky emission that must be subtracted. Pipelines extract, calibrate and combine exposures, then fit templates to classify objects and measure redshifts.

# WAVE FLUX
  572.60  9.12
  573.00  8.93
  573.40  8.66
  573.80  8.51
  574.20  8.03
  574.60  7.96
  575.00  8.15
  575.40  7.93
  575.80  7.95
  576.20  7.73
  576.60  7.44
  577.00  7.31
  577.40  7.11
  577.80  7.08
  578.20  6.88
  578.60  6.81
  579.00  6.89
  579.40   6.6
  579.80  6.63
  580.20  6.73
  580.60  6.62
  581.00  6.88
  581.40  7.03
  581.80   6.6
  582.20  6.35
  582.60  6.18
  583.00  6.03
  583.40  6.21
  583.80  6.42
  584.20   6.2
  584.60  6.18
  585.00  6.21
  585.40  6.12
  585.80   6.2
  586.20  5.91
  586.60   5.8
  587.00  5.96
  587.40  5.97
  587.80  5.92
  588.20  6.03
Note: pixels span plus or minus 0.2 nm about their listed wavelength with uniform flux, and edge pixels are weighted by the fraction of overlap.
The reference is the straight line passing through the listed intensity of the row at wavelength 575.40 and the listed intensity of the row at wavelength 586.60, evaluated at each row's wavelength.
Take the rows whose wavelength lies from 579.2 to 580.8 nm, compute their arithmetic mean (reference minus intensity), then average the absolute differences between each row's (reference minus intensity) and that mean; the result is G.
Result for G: 0.11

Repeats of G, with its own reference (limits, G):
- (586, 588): 0.14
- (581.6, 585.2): 0.17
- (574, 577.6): 0.15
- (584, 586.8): 0.08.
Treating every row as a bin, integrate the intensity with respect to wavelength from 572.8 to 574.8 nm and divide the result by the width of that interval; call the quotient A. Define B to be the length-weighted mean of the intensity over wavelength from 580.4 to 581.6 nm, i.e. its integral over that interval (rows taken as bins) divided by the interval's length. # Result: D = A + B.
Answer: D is 15.3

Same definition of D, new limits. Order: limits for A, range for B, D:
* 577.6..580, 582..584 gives 13.1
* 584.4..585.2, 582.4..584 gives 12.4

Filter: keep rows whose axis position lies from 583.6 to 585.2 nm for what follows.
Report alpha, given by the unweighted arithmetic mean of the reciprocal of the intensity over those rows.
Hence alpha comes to 0.160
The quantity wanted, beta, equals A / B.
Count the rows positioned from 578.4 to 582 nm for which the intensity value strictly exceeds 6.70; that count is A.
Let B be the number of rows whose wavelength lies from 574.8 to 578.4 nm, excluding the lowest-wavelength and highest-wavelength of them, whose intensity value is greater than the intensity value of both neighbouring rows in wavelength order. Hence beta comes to 5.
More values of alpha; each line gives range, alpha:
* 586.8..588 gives 0.168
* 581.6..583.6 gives 0.160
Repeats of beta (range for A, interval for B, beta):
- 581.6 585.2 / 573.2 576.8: 0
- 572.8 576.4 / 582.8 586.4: 3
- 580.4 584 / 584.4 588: 1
